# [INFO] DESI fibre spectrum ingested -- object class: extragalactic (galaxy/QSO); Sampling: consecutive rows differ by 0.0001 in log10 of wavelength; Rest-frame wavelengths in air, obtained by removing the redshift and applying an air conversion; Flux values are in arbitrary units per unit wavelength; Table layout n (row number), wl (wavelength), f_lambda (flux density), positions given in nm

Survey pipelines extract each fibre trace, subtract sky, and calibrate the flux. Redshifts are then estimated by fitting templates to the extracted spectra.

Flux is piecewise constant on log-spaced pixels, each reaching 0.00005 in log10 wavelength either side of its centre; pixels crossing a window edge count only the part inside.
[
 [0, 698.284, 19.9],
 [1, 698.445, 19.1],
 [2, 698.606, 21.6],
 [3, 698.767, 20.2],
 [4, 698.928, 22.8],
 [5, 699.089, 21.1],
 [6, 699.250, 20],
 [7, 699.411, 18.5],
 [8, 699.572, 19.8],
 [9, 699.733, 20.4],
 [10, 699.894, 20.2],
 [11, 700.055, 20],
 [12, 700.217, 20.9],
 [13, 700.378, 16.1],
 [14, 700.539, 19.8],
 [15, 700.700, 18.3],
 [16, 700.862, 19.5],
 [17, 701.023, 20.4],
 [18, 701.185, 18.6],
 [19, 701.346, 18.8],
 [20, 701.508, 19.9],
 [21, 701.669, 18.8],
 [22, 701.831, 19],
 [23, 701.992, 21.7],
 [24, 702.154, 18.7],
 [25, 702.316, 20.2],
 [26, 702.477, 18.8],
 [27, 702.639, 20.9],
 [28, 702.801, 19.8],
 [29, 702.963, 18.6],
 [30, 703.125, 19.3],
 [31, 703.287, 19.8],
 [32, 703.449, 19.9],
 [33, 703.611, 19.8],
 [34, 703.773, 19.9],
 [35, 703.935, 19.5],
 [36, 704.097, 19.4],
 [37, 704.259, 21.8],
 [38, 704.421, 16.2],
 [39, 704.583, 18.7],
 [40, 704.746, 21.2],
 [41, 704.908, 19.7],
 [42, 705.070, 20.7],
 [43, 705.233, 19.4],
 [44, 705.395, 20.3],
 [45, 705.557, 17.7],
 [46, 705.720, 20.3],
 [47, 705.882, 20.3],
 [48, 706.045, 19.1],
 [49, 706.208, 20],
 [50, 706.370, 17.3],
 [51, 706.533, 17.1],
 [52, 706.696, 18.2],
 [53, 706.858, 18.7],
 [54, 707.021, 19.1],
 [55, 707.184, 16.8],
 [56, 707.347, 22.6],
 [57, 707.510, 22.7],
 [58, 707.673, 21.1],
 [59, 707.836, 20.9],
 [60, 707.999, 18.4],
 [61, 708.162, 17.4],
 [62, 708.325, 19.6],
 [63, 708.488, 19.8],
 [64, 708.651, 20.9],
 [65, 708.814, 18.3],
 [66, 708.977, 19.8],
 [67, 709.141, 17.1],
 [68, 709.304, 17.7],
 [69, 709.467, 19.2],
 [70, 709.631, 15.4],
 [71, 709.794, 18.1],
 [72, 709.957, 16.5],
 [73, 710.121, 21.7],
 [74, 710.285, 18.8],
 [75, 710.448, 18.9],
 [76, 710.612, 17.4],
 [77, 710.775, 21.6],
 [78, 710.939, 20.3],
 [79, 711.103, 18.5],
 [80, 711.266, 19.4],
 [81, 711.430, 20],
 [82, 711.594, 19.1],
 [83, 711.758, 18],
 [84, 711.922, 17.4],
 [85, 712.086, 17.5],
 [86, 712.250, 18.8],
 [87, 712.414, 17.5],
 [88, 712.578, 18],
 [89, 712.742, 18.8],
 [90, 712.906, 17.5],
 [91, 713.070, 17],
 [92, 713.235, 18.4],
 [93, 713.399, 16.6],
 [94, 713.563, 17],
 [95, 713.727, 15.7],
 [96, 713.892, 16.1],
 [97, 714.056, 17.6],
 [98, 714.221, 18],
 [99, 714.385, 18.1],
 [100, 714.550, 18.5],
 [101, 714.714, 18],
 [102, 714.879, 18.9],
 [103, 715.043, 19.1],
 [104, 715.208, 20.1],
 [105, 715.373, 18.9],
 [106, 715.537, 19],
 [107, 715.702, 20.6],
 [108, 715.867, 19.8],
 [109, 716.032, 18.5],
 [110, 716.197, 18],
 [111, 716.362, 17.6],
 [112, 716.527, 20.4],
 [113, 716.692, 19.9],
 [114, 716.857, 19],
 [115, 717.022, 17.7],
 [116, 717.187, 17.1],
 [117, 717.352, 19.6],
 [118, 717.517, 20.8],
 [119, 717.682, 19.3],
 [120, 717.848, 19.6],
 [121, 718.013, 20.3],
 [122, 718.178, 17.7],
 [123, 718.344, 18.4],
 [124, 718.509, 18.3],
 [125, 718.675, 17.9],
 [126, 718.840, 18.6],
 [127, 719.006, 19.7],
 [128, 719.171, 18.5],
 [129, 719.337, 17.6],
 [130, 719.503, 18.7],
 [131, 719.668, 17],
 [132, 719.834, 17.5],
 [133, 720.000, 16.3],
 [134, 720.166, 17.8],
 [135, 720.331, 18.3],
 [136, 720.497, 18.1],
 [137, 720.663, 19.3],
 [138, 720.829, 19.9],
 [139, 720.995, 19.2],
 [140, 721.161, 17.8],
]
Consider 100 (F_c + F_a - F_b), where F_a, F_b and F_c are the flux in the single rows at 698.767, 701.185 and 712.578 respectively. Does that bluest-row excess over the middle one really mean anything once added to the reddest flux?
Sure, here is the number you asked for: 1960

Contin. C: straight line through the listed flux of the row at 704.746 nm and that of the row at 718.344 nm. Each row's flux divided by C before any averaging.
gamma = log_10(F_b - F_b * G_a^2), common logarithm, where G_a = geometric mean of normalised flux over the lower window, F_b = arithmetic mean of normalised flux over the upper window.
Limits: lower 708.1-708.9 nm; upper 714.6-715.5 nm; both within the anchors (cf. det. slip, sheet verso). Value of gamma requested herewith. -0.92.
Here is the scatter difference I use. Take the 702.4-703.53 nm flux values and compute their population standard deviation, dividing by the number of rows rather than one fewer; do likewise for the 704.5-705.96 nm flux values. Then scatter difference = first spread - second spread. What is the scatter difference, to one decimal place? -0.3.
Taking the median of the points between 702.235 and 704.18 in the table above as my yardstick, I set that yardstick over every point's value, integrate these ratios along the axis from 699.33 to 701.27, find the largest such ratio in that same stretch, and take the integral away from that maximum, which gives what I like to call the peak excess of -0.76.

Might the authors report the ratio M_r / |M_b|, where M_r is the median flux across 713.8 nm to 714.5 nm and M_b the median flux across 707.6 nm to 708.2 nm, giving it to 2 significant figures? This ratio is 0.91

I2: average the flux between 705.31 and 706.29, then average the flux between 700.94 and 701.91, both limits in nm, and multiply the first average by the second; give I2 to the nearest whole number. 378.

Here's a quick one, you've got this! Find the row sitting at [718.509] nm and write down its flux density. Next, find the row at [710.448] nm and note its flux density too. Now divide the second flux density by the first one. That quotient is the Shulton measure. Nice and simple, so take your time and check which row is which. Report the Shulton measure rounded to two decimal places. 1.03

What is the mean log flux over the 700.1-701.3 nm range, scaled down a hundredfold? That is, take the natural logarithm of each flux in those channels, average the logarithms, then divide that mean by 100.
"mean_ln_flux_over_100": 0.0295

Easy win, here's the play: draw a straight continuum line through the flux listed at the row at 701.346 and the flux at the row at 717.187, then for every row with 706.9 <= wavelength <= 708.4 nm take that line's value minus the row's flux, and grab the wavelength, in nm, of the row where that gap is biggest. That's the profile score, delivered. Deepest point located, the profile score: 707.184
